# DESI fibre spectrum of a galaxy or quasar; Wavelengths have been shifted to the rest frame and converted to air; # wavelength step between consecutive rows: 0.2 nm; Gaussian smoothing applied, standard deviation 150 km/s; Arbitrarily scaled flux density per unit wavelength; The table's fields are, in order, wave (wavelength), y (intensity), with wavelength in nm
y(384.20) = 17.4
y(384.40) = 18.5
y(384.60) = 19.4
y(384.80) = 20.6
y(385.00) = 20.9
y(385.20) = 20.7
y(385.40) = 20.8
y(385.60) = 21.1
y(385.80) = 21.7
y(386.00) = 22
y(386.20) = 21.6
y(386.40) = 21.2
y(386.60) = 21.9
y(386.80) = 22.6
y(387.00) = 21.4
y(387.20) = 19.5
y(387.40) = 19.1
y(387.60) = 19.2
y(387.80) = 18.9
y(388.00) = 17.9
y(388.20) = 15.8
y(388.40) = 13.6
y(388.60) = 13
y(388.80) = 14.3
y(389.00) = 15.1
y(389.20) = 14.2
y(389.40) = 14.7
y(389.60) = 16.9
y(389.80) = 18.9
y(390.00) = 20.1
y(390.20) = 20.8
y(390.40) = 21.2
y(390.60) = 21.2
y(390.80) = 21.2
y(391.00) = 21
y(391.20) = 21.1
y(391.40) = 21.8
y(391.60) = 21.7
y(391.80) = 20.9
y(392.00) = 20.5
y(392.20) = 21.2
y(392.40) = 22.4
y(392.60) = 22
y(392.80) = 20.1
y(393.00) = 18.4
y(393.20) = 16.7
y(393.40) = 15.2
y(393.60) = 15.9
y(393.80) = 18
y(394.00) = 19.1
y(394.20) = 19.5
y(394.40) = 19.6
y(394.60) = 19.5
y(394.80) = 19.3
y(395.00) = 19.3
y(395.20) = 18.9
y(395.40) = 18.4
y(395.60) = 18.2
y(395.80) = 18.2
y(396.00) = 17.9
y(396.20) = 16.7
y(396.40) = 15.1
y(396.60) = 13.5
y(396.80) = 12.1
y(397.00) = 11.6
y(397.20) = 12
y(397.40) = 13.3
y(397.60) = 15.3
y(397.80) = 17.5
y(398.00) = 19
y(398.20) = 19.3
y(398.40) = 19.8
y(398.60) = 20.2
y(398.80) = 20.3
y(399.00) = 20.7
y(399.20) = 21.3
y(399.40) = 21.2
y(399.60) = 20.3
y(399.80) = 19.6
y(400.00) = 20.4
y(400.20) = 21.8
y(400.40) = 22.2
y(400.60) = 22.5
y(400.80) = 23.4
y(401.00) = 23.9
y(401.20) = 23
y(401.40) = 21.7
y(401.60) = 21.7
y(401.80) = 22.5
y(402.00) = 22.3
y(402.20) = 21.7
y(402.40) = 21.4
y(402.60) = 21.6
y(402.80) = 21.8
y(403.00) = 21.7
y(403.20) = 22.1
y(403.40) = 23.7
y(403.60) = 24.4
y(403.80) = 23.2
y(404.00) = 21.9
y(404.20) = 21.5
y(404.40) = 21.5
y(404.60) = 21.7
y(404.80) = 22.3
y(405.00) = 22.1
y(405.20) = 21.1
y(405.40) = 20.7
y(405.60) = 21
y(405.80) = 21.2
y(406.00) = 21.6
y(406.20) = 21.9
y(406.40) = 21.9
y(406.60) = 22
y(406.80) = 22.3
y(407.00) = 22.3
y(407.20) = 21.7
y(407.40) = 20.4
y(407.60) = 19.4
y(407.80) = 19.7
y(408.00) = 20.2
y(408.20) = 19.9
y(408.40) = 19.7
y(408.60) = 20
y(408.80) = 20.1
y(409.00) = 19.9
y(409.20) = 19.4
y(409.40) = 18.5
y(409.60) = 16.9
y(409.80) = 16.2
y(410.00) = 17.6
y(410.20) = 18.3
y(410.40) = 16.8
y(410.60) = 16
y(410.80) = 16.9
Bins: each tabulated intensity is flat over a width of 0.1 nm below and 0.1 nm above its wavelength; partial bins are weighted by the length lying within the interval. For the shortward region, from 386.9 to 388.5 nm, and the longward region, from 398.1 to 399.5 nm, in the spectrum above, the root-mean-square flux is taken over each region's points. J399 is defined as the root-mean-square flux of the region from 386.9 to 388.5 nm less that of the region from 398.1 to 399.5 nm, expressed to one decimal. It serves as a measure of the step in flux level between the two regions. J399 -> -2.1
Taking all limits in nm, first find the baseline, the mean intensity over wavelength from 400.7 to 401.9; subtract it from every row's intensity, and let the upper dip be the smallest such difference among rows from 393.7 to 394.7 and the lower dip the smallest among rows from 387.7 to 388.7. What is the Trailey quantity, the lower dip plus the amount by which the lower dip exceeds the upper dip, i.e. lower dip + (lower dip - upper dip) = -15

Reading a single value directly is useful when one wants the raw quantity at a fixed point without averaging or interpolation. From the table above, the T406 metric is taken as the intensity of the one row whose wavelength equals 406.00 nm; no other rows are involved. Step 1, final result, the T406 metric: 21.6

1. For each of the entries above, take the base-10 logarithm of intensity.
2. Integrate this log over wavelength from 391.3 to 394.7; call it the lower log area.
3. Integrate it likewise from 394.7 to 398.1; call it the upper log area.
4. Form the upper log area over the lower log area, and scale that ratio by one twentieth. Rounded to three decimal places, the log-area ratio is 0.047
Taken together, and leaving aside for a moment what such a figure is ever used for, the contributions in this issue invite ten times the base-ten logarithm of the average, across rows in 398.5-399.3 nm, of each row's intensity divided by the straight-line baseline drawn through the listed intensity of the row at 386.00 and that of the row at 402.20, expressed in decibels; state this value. -0.23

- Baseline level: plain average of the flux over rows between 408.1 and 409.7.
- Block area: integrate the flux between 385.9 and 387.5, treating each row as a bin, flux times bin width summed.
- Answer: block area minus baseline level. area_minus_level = 14.6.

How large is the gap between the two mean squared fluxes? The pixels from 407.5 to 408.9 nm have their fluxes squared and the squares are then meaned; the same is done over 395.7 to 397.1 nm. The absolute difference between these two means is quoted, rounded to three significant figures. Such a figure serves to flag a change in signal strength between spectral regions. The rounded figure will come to 163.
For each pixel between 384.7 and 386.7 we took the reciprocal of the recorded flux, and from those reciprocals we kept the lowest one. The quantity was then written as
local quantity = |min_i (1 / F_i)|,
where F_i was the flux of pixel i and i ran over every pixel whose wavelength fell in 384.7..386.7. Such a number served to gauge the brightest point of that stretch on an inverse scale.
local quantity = 0.0455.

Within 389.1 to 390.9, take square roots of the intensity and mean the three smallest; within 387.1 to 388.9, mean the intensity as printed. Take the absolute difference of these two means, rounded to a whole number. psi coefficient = 13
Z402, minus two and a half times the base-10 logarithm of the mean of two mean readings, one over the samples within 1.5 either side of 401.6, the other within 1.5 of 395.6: -3.24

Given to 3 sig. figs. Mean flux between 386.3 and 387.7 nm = 20.7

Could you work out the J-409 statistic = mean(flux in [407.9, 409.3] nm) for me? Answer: 19.9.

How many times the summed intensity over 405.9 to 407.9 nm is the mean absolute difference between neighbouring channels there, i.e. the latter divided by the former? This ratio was 0.0020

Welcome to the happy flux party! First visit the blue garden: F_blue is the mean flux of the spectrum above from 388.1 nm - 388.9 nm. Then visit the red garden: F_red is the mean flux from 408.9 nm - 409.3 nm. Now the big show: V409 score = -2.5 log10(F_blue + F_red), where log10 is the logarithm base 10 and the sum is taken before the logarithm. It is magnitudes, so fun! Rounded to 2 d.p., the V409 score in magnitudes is -3.82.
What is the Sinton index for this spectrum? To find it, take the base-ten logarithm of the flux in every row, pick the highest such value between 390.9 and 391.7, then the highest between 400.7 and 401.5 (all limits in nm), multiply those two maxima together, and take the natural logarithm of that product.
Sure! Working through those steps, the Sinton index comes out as 0.61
